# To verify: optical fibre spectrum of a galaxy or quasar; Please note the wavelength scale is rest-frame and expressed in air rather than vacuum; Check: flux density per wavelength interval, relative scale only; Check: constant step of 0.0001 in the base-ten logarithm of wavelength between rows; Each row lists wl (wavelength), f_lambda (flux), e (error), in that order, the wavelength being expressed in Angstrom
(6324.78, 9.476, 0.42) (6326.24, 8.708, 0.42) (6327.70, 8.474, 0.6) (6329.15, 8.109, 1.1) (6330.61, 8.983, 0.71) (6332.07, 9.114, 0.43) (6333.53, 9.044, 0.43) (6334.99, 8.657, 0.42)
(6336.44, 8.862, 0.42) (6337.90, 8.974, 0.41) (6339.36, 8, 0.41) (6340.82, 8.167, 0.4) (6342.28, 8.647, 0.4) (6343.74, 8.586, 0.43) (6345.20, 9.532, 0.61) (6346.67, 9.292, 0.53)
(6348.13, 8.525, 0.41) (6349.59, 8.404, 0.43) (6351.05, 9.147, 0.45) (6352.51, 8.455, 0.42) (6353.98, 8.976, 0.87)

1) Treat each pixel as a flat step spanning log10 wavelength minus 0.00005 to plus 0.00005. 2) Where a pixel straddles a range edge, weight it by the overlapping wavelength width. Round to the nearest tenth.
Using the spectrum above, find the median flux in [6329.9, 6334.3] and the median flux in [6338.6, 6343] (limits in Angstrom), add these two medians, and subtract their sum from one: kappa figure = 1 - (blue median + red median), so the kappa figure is -16.2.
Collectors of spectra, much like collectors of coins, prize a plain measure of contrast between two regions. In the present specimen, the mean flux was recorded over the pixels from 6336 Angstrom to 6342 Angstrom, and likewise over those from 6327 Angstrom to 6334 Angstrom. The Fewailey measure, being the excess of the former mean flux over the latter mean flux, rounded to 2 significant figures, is -0.24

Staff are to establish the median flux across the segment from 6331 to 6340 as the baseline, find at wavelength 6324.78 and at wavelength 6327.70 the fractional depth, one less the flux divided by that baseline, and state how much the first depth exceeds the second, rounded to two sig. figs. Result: -0.11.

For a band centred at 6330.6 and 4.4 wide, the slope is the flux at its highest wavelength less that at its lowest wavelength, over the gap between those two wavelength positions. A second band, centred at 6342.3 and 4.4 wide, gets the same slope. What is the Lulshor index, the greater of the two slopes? 0.34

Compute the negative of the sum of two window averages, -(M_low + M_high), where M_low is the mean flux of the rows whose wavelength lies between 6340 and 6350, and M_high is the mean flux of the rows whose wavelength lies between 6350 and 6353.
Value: -17.5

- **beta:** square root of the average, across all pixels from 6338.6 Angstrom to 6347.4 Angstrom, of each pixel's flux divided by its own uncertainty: 4.37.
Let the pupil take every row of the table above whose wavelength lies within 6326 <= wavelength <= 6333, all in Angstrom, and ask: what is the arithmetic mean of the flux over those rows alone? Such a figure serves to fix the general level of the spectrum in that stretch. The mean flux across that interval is 8.68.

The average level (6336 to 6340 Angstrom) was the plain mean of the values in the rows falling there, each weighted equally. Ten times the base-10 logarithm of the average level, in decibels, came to 9.35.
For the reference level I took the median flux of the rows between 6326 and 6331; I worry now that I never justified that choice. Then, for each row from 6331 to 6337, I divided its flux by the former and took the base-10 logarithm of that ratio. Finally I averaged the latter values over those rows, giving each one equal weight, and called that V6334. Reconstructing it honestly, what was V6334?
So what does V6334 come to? 0.016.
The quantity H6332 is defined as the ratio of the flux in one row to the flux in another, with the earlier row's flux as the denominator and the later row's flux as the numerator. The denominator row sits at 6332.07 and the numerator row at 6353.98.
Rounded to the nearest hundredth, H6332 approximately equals 0.98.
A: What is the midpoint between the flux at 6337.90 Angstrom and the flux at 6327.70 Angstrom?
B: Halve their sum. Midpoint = 8.72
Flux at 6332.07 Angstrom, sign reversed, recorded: -9.11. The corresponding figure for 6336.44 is -8.86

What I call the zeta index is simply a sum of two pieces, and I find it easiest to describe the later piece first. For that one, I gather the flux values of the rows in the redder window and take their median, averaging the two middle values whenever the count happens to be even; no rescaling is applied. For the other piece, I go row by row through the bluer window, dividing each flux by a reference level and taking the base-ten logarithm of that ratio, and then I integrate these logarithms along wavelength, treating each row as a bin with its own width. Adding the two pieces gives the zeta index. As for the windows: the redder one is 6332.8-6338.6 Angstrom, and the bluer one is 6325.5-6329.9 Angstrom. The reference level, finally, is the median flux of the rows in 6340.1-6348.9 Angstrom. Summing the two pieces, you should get 8.88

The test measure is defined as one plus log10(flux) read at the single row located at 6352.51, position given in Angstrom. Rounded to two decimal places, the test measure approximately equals 1.93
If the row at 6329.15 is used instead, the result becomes 1.91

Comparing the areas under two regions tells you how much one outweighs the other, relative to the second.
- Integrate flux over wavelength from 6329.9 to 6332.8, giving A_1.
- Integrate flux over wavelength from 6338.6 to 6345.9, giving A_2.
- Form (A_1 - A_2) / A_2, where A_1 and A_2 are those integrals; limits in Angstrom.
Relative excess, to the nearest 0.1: -0.6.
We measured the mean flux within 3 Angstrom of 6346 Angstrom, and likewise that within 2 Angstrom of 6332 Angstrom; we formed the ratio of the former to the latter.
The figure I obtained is 0.99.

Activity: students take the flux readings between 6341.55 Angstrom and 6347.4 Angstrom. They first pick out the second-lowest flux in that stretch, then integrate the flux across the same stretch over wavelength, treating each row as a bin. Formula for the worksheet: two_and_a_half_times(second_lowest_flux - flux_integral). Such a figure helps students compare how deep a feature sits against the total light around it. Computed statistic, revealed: -110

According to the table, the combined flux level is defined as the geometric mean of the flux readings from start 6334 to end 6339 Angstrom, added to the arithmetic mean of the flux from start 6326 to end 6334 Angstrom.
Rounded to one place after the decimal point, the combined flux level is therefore 17.6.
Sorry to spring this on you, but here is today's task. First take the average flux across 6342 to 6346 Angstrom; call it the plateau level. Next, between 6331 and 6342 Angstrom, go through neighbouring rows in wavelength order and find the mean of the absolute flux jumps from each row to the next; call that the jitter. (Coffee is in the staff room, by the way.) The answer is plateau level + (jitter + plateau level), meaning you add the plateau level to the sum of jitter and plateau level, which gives 18.2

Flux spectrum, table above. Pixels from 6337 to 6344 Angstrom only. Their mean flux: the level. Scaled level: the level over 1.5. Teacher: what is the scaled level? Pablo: 5.65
